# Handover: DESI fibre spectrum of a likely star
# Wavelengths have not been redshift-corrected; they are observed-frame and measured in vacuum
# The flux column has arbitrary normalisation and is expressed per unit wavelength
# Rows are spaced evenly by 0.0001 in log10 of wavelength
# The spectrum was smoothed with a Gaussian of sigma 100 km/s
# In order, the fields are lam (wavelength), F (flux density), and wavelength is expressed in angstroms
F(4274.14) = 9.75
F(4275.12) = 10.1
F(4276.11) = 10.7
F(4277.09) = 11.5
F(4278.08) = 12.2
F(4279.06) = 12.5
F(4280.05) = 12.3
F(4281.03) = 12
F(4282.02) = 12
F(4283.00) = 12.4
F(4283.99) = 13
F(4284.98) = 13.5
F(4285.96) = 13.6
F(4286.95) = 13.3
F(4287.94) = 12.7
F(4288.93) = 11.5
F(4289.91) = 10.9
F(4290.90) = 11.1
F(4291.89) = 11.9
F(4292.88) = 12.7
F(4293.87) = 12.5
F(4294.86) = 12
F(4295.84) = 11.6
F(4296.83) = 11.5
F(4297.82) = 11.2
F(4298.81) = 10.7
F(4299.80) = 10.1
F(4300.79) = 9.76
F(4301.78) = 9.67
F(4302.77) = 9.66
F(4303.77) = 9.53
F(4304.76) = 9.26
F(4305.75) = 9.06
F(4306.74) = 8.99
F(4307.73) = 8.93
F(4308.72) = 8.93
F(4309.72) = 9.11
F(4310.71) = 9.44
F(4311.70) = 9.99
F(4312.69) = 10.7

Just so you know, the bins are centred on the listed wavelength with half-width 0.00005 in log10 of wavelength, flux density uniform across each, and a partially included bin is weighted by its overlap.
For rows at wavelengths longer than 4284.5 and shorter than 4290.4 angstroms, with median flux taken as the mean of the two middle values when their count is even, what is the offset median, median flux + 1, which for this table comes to 14.0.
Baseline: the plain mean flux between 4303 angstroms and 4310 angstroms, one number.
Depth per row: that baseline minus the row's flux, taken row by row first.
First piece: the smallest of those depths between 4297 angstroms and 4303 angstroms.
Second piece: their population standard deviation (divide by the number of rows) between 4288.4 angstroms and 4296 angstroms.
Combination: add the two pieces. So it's -1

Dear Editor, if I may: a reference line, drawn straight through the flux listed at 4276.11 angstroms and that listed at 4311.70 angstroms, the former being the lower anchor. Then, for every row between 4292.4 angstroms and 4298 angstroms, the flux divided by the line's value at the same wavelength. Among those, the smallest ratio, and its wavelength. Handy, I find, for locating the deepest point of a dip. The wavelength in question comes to 4297.82 angstroms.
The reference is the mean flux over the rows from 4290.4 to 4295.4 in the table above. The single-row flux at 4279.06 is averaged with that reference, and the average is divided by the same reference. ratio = 1.02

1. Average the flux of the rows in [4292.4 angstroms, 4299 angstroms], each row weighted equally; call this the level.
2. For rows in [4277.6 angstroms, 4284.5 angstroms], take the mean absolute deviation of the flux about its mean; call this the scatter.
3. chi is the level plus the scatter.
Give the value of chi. 12.0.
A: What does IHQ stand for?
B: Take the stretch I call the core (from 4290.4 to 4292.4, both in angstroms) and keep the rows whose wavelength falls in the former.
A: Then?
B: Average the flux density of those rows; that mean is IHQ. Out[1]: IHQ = 11.5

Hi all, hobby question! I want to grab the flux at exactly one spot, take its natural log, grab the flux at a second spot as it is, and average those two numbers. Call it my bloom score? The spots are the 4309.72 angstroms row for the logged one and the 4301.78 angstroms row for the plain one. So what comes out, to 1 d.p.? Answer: 5.9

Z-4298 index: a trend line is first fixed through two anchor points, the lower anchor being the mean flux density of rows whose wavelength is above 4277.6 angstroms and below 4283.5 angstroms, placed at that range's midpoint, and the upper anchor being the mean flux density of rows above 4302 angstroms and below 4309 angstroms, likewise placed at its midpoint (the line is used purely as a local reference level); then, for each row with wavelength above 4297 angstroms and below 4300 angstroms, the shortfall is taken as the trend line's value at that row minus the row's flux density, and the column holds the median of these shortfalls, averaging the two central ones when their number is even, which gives -0.67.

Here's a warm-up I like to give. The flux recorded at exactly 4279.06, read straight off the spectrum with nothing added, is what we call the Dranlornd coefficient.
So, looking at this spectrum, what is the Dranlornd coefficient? 12.5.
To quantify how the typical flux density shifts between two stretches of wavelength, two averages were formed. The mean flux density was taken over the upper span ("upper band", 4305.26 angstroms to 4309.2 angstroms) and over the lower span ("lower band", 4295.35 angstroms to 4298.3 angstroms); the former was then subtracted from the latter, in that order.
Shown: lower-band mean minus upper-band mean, 2.5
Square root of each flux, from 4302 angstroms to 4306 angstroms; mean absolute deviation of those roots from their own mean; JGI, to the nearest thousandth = 0.036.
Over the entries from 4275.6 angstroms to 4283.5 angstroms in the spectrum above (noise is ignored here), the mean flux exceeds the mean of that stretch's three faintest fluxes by 0.55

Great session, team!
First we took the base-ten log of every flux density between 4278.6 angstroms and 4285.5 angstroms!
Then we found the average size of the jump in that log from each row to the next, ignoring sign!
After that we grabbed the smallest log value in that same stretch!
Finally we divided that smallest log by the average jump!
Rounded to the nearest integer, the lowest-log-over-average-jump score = 94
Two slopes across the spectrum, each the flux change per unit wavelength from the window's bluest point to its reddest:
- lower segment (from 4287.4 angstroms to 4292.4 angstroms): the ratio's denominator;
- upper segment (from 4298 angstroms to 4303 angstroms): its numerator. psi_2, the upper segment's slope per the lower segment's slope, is 1.3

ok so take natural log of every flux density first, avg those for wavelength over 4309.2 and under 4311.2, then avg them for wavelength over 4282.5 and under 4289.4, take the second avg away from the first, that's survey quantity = -0.33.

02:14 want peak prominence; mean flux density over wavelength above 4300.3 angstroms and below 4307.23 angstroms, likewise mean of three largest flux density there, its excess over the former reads 0.28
